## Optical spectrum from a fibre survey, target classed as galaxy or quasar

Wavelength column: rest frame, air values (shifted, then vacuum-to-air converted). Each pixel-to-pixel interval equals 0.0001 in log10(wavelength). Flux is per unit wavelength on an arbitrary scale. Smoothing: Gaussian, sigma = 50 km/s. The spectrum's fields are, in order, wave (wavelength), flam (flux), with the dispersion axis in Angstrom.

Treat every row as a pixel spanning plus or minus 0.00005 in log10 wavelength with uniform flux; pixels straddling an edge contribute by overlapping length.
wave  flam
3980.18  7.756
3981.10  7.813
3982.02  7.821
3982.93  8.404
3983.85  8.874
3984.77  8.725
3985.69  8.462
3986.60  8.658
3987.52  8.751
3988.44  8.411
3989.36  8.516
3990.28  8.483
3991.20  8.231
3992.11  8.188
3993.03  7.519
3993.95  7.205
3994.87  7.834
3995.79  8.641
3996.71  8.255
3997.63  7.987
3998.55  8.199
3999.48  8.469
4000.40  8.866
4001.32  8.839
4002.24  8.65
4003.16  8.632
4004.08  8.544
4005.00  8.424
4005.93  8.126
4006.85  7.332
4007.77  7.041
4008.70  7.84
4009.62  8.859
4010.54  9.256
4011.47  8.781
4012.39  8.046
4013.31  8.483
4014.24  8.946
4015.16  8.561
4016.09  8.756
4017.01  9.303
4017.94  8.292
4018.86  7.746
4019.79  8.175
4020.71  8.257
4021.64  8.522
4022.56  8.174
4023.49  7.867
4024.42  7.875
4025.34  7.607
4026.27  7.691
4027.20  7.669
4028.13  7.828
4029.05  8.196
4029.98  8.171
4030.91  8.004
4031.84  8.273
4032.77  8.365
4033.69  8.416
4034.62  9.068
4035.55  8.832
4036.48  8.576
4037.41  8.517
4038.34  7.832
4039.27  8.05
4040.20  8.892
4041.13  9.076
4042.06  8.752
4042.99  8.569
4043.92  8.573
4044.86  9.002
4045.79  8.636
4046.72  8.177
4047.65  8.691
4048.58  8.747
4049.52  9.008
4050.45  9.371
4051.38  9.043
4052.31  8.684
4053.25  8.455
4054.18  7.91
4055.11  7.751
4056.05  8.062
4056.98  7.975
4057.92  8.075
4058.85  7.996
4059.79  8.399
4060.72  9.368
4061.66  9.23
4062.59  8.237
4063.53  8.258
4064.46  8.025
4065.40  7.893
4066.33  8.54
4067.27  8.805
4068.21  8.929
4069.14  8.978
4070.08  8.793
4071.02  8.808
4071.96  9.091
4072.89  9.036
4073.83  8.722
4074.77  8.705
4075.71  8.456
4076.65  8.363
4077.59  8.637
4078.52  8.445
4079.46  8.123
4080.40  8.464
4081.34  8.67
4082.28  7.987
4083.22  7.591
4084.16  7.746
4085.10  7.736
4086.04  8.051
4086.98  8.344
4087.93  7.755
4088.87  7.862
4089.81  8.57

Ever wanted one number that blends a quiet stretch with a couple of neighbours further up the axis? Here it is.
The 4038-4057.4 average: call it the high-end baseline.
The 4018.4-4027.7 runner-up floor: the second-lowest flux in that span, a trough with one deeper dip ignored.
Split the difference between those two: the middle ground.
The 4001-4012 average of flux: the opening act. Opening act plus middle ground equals 16.5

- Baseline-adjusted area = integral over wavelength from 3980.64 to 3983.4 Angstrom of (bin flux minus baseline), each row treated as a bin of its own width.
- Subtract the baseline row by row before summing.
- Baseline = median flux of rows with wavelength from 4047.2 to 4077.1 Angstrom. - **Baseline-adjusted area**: -1.9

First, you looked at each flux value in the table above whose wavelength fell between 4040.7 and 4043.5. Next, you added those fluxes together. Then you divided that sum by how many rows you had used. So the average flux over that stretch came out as 8.80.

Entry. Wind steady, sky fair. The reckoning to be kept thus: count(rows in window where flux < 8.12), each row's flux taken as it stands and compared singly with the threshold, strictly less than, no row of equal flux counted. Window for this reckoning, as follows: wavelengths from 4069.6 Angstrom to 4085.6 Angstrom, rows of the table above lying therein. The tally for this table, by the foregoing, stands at 4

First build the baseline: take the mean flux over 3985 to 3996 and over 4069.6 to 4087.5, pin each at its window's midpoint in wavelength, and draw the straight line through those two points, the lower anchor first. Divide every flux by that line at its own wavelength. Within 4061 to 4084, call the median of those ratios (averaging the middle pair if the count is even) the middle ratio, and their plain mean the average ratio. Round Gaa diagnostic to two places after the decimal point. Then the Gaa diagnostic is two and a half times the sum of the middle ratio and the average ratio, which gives 5.10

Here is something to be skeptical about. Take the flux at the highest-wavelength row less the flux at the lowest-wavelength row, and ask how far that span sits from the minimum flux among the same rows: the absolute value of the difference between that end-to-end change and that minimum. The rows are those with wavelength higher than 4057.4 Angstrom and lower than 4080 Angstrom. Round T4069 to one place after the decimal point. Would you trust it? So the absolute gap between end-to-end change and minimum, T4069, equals 7.8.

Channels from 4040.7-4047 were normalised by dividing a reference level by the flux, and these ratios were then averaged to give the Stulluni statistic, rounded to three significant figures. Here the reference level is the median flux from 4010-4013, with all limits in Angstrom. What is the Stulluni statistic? 1.01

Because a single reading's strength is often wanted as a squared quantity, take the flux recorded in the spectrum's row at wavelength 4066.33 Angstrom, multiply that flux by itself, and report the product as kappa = 73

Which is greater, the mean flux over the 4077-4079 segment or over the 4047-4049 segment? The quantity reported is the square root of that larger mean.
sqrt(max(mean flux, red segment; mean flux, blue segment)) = 2.95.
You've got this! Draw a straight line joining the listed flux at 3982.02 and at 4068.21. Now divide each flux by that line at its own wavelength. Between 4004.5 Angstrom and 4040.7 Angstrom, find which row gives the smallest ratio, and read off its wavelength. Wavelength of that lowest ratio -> 4007.77 Angstrom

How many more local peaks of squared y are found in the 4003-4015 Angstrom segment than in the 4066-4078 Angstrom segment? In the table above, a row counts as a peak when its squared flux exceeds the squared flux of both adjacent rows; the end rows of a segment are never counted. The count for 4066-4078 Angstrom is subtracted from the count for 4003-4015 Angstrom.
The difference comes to -1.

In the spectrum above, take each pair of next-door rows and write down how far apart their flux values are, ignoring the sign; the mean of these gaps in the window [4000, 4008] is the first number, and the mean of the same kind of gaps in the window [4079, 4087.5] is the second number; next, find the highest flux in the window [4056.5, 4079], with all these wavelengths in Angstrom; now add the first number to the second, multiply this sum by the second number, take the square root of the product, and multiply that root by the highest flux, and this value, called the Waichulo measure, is 3.73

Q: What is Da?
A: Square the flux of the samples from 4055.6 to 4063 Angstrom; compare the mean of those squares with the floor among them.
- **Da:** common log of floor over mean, -0.049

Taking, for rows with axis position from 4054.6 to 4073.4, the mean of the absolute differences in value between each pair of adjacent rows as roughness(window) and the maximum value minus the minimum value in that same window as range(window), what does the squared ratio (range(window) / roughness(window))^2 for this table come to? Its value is 36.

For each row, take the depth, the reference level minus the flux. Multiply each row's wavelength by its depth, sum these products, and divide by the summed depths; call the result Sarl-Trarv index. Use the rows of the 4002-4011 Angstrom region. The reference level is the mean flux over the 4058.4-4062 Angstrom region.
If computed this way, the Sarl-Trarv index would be 4006.5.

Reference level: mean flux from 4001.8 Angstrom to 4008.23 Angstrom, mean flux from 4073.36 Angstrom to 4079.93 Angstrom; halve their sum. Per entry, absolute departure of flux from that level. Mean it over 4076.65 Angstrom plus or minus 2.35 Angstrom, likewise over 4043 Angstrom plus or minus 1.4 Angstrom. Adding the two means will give 0.55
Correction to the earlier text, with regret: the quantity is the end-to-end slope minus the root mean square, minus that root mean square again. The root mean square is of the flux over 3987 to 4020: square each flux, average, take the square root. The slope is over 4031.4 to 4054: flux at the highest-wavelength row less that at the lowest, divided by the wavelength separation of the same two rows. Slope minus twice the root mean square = -16.70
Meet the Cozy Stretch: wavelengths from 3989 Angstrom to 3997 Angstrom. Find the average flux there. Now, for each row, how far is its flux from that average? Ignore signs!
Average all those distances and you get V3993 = 0.39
